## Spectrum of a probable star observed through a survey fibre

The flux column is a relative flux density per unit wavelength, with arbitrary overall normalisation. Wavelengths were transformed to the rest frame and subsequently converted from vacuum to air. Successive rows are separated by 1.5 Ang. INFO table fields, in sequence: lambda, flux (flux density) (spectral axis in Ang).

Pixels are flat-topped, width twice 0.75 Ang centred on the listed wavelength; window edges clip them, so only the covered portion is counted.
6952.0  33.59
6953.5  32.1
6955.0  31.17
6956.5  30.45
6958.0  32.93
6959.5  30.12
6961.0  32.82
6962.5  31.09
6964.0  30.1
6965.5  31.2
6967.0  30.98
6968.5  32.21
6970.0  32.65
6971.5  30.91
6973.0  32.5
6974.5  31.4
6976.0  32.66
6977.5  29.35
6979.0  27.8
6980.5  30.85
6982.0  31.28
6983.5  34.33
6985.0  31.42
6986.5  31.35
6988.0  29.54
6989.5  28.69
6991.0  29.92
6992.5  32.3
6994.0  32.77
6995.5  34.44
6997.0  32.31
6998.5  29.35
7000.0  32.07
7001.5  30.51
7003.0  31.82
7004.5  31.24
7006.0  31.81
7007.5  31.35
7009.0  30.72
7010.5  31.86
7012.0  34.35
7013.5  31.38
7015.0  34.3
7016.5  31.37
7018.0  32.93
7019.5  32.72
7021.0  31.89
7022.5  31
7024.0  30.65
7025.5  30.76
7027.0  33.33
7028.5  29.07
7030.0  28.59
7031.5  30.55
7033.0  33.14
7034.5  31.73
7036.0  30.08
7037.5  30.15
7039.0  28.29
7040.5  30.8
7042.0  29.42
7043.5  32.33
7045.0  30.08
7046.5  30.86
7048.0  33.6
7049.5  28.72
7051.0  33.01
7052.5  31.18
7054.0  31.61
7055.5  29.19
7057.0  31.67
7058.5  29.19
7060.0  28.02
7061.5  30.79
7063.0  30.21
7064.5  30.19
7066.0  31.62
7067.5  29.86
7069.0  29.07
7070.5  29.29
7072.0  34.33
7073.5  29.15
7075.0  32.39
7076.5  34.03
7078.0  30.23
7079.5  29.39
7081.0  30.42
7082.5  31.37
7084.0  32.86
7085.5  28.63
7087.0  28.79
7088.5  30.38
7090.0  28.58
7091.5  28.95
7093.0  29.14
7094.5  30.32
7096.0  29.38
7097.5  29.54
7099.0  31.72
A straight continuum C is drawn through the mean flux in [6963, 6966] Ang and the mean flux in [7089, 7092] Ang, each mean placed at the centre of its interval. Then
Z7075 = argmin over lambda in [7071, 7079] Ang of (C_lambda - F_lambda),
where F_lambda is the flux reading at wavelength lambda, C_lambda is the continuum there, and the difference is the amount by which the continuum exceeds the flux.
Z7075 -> 7072.0 Ang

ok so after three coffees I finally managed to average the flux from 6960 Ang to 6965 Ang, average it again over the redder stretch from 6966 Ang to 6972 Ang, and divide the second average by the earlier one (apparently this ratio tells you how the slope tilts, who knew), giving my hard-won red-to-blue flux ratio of 1.01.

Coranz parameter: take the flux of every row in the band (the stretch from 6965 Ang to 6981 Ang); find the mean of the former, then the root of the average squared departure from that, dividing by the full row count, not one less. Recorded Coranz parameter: 1.42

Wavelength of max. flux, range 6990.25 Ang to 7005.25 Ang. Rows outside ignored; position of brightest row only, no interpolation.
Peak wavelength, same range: 6995.5 Ang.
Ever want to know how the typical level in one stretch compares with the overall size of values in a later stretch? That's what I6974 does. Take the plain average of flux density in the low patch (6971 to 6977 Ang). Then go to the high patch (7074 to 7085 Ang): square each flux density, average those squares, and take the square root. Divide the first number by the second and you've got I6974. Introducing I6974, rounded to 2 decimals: 1.01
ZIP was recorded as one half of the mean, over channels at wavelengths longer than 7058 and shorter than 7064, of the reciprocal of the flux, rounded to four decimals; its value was 0.0169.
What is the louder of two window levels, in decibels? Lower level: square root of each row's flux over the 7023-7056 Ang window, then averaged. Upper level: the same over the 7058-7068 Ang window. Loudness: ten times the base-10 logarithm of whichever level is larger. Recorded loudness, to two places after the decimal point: 7.44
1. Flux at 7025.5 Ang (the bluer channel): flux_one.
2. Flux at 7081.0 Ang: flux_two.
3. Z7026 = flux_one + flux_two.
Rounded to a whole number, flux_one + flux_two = 61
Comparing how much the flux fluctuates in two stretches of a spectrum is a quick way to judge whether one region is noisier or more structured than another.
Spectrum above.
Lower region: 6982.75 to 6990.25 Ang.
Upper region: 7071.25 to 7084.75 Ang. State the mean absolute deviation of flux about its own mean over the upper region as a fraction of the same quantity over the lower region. 1.0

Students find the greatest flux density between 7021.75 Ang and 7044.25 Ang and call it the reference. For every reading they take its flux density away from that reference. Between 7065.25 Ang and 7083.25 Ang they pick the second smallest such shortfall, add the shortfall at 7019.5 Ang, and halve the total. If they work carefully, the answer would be 0.0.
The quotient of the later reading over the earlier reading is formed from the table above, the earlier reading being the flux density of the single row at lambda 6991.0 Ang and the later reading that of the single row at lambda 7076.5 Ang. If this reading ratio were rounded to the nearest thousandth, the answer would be 1.137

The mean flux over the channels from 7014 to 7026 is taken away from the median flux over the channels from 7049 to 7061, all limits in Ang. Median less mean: -1.8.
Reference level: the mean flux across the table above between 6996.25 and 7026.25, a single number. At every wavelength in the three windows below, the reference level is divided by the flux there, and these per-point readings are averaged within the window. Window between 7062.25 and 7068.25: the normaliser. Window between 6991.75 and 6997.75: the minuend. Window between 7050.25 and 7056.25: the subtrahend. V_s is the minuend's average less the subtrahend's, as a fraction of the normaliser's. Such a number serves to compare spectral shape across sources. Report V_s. -0.052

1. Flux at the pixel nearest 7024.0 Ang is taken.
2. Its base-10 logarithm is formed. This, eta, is 1.49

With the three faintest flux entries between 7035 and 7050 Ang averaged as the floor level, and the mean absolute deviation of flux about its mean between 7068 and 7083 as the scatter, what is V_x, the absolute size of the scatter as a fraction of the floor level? 0.057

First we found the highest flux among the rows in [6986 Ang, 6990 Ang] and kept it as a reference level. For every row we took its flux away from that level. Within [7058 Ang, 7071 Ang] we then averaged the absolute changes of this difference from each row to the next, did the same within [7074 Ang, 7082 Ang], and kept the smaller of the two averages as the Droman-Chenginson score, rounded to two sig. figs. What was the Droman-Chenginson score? 1.1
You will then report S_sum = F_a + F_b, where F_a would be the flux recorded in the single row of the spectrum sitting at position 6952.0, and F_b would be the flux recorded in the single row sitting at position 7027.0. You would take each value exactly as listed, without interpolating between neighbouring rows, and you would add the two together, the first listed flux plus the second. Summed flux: 67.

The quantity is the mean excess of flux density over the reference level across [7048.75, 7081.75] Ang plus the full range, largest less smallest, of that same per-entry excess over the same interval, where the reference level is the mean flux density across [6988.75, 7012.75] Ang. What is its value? 5.3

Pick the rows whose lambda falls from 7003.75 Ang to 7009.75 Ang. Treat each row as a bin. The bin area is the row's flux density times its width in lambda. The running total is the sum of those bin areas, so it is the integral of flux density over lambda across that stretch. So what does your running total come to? 188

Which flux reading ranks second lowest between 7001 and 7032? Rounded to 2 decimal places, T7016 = 29.07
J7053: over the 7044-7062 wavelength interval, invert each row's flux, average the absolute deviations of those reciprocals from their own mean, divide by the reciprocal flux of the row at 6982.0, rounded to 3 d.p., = 0.046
